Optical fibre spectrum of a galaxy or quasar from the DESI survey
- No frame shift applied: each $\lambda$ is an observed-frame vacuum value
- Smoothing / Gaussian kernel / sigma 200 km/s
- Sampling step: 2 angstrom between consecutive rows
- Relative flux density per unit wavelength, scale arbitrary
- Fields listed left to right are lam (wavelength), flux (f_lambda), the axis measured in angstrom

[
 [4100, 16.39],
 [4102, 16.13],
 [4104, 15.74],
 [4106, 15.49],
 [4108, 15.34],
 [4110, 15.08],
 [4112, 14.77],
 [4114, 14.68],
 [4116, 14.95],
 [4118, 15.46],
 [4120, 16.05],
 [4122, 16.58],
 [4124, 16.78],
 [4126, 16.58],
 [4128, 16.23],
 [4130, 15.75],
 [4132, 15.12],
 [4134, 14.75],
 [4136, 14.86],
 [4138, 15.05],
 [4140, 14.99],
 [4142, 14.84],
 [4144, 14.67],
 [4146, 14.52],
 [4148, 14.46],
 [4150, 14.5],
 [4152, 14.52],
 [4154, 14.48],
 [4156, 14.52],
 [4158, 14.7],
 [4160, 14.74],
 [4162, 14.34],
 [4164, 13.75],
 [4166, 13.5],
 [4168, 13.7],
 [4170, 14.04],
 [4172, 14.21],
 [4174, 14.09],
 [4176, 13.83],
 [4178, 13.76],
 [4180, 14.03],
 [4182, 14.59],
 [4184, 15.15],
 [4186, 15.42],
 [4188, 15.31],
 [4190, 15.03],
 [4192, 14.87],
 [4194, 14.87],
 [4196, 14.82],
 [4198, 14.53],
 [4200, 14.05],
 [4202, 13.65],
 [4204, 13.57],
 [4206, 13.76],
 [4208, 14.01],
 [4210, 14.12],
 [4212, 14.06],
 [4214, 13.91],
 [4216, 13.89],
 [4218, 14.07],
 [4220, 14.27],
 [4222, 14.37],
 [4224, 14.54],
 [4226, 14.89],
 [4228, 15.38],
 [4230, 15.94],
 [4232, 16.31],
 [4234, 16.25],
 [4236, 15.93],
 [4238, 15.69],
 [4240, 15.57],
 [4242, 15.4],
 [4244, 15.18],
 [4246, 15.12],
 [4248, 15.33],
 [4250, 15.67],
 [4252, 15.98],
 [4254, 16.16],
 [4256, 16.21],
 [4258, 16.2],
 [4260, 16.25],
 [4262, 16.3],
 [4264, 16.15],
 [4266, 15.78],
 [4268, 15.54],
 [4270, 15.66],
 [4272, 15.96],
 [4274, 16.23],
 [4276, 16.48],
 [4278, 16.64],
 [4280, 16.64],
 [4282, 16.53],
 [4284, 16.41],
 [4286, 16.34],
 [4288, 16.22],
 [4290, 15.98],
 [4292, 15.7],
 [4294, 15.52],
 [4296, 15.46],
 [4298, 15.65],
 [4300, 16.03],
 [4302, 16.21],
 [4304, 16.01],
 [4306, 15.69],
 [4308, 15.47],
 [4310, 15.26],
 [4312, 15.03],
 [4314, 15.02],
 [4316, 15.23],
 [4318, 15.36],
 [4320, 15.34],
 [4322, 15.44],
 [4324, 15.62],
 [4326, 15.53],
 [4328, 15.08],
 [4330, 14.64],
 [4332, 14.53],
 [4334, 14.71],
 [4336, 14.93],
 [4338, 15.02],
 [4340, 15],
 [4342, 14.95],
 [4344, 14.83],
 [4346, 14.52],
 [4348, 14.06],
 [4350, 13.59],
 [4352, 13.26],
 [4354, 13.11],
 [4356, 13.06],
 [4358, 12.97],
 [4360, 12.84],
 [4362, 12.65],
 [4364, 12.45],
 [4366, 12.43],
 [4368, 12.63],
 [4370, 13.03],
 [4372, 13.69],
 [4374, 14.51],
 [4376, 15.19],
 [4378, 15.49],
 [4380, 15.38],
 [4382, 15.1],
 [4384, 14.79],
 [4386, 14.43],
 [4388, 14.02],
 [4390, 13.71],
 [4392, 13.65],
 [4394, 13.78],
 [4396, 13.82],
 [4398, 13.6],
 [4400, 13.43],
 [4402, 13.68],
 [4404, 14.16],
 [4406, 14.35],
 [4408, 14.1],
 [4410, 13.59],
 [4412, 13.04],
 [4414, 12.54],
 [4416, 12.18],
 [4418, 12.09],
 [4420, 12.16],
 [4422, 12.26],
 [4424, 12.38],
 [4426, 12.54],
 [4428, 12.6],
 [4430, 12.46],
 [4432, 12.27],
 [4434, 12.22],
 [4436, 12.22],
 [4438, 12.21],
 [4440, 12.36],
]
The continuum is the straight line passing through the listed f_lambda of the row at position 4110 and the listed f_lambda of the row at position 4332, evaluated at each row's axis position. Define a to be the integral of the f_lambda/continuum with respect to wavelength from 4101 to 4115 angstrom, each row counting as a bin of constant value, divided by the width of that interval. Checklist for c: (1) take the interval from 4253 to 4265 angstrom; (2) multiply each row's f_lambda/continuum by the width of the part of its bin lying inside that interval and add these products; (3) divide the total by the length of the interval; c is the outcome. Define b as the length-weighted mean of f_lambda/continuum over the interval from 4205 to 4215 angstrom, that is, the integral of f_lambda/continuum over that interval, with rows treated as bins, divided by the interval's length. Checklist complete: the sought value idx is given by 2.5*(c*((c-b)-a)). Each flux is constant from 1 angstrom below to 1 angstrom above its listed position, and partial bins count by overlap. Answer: -2.36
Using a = 1.02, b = 0.94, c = 1.10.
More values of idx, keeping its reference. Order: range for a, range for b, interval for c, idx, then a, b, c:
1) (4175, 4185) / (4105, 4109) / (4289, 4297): -2.43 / 0.96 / 1.02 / 1.07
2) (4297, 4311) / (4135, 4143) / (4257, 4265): -2.68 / 1.08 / 1.00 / 1.10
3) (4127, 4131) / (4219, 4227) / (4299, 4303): -2.60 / 1.06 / 0.98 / 1.10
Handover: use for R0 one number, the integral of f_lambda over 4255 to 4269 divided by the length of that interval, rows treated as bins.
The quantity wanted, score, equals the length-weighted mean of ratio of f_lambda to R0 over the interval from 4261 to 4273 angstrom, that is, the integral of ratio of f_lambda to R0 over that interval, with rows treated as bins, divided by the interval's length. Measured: 0.99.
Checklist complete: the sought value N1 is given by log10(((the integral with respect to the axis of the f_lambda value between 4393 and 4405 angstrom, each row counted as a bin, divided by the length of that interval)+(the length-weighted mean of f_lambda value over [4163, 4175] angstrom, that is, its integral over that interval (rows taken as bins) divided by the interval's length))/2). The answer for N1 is 1.14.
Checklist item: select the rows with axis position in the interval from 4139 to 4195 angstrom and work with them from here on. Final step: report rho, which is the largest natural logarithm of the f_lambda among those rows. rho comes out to 2.74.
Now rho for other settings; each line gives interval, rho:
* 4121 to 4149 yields 2.82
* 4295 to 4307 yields 2.79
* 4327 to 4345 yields 2.71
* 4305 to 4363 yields 2.75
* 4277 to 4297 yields 2.81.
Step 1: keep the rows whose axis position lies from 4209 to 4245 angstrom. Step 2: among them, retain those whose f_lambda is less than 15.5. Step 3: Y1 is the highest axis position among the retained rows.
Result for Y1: 4244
